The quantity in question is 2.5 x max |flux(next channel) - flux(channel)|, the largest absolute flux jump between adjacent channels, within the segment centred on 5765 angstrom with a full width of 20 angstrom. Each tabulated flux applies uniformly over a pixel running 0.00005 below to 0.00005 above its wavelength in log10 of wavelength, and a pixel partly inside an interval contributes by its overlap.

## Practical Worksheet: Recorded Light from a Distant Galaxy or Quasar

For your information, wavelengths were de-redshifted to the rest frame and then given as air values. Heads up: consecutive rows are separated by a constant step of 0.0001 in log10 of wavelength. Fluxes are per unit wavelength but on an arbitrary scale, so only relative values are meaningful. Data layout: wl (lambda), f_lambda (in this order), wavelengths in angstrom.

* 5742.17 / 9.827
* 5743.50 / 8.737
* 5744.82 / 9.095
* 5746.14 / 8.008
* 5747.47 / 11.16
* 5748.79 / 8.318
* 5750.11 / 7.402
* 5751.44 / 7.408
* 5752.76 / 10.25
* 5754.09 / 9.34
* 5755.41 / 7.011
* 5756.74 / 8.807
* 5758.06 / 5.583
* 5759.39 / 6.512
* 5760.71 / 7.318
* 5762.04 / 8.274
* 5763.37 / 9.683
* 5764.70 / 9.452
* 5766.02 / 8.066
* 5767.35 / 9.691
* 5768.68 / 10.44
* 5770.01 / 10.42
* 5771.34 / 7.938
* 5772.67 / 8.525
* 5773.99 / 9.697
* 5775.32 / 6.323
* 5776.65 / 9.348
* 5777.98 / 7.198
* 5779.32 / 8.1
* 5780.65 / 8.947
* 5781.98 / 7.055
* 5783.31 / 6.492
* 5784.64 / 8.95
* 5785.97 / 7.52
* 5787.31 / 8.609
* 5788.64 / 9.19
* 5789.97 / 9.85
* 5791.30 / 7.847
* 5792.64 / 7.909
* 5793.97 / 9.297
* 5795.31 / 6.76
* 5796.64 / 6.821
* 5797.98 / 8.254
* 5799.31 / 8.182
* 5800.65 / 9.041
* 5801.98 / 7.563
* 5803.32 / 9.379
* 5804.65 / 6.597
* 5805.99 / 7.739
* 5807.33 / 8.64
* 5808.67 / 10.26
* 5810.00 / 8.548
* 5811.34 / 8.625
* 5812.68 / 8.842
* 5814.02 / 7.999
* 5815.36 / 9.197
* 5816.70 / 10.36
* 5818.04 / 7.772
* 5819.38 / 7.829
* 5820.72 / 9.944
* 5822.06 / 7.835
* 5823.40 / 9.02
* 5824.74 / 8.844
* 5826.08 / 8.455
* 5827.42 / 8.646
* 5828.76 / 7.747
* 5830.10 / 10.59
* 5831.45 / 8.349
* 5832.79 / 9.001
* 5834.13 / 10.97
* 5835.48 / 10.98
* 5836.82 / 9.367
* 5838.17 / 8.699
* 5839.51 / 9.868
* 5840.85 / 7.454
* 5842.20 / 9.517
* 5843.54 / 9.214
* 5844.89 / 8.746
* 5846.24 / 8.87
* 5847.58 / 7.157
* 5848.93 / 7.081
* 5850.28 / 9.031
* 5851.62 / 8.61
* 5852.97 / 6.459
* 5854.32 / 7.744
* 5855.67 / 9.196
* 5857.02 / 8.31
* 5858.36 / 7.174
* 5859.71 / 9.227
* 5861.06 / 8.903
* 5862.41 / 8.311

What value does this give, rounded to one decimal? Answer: 8.1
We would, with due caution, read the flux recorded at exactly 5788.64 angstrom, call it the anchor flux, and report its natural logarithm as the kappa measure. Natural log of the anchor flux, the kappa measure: 2.22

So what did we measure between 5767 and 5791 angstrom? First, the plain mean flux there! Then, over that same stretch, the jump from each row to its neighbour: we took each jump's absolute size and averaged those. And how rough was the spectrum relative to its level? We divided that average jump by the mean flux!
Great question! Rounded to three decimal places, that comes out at 0.165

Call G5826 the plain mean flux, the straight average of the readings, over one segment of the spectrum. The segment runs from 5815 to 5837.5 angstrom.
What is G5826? 9.11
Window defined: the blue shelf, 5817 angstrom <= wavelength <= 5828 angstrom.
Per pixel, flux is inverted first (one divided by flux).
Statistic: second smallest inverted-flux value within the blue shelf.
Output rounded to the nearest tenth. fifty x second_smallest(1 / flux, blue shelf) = 5.5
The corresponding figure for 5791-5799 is 6.1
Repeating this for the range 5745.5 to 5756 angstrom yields 4.9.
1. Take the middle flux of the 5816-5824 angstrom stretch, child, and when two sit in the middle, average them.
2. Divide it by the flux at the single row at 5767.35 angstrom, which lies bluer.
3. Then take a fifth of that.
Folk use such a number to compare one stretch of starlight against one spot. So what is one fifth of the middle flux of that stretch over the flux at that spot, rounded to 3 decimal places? 0.174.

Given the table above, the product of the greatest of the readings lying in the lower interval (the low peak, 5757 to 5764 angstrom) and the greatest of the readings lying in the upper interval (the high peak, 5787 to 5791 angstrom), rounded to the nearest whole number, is 95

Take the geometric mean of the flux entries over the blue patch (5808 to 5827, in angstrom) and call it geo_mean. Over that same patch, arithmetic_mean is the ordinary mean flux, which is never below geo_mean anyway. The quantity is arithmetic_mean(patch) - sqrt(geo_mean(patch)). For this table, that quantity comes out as 5.86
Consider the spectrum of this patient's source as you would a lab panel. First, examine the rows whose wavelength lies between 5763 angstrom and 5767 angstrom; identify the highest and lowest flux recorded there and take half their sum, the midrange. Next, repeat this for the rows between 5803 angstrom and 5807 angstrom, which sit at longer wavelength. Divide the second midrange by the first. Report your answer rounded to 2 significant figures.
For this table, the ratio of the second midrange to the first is 0.90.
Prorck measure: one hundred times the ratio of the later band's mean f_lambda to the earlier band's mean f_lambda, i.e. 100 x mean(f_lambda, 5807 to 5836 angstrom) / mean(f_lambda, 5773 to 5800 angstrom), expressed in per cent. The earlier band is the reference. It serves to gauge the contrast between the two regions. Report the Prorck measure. 111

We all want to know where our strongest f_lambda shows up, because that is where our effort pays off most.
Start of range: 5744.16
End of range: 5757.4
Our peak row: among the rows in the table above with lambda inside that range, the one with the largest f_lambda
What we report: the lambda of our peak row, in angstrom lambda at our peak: 5747.47 angstrom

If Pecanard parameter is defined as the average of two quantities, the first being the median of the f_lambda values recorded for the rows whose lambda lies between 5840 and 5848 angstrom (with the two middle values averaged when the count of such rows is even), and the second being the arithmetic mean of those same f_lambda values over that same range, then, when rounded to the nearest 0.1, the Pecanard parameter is 8.7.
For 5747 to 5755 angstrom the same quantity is 8.9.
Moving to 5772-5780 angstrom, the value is 8.3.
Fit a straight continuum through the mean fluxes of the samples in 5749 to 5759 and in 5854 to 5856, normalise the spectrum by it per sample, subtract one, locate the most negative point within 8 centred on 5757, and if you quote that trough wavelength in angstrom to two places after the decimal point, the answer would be 5758.06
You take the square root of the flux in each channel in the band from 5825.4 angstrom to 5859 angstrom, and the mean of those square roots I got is 2.94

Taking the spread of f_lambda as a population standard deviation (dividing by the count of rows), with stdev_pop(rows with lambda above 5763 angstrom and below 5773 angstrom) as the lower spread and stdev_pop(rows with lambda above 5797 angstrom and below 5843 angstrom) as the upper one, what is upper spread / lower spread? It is 1.12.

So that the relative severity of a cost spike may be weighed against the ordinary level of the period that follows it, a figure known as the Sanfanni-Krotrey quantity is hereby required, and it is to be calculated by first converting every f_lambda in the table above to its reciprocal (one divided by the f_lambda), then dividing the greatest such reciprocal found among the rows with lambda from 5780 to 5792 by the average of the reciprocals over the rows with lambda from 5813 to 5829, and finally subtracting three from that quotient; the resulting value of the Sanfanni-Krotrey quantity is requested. -1.68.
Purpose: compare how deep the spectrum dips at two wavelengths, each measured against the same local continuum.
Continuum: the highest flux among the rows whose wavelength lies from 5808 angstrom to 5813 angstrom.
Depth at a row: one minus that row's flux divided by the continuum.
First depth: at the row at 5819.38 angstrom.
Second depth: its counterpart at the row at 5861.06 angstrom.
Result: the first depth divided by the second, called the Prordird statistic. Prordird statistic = 1.8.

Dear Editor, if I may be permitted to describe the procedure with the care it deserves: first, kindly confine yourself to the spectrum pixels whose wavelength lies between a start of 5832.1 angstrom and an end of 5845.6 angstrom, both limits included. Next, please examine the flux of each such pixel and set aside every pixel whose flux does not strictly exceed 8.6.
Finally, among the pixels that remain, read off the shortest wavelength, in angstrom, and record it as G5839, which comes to 5832.79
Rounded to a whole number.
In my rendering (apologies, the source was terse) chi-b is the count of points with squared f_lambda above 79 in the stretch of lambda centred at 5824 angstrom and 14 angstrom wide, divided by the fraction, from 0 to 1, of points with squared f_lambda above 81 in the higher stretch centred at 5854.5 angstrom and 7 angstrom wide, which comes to 15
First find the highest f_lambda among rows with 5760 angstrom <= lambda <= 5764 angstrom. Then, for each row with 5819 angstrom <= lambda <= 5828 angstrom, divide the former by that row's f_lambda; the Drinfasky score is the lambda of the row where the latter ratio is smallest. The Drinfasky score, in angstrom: 5820.72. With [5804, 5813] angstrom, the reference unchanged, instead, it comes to 5808.67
